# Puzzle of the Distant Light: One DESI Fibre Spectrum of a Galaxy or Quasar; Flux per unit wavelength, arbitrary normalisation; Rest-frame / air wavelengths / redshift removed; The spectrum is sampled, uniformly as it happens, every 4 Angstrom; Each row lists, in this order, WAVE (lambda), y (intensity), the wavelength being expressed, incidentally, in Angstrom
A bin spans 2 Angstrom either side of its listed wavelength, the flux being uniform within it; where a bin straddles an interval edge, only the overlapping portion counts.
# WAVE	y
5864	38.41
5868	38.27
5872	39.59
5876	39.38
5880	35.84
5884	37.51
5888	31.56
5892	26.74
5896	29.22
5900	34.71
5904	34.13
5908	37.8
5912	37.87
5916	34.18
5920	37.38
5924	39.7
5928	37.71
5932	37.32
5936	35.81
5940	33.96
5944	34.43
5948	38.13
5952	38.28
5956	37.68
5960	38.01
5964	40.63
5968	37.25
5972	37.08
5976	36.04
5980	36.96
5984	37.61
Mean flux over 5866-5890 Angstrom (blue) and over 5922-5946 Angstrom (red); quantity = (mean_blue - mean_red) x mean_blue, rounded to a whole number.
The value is 20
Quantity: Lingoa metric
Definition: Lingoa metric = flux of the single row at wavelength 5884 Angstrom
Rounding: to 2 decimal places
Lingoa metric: 37.51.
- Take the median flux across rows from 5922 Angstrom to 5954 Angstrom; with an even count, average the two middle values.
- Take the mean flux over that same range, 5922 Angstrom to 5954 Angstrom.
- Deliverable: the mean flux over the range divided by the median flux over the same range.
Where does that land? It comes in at 0.984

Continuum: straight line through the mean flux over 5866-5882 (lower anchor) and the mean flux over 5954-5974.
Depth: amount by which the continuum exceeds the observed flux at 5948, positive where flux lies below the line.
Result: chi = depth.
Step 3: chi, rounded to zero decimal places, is 0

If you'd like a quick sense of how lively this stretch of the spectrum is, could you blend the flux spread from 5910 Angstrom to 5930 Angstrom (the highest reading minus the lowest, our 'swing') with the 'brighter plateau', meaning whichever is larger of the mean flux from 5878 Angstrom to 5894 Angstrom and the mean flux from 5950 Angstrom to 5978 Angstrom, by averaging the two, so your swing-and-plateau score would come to 21.7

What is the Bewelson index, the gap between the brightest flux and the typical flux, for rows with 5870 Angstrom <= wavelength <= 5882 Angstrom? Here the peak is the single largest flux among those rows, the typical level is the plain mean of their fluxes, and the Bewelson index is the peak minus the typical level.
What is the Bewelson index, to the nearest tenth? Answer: 1.3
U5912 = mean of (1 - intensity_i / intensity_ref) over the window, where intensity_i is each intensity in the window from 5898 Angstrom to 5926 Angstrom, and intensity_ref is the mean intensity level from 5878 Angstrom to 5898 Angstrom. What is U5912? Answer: -0.14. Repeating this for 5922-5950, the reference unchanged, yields -0.14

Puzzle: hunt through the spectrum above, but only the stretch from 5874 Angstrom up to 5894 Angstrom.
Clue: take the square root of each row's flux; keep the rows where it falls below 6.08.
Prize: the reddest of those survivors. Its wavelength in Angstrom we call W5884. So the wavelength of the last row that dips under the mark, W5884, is 5892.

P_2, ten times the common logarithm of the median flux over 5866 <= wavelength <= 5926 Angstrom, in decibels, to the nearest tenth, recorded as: 15.7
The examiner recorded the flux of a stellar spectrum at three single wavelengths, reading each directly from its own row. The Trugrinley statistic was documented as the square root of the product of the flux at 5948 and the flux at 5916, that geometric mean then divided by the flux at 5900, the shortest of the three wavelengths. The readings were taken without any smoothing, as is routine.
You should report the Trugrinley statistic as 1.04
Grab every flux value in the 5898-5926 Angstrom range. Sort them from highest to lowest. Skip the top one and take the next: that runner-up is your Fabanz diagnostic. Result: 37.87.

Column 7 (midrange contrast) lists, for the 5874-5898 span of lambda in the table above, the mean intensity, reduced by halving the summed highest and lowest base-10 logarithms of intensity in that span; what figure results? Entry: 31.9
